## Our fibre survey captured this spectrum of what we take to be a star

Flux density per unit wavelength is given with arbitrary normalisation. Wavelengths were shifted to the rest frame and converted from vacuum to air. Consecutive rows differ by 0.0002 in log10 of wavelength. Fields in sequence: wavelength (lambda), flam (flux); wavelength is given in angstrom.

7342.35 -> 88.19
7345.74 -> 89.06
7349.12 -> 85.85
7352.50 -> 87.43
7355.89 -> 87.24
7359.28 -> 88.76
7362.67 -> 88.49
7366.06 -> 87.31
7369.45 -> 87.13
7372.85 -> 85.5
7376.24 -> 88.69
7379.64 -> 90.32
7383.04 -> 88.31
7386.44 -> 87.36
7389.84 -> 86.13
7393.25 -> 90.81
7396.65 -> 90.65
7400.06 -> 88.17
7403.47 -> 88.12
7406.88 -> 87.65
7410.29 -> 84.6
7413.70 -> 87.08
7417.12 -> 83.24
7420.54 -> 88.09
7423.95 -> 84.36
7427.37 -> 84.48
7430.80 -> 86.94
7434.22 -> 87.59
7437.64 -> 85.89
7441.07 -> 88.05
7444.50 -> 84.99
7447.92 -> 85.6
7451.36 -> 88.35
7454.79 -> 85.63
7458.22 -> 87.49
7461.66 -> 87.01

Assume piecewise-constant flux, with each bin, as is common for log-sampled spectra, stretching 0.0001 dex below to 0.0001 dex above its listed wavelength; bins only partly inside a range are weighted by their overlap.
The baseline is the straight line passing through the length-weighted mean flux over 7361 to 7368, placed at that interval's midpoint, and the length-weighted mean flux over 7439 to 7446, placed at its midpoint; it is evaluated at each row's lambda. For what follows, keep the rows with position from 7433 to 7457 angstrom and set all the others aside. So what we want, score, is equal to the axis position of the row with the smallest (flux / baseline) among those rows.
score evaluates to 7444.50 angstrom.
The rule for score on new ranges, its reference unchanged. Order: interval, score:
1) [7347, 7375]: 7349.12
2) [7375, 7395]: 7389.84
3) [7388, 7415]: 7410.29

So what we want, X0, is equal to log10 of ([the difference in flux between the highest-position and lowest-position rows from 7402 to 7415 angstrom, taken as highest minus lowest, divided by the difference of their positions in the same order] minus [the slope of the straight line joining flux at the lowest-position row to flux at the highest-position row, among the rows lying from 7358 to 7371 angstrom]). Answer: -1.2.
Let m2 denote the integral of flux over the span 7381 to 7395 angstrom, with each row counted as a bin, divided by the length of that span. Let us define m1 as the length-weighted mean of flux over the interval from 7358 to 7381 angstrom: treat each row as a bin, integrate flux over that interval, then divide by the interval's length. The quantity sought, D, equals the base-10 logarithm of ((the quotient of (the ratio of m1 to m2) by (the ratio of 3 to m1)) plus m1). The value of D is 2.07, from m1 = 88.0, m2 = 88.2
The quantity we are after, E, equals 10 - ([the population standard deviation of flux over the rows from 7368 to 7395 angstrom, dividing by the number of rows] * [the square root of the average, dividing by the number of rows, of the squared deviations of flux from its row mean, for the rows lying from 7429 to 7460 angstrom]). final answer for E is 7.97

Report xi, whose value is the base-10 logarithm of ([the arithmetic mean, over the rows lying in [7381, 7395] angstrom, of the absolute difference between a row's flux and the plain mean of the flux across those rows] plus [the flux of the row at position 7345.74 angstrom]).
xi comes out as 1.96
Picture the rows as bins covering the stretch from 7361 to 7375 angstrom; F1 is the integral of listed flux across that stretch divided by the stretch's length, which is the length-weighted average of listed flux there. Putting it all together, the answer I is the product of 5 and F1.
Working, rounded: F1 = 87.2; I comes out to 436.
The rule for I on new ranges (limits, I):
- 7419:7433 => 430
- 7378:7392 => 440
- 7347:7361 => 437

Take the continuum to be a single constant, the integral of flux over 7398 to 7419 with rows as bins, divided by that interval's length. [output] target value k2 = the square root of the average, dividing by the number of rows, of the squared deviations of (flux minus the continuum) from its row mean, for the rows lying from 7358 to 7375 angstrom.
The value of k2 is 1.16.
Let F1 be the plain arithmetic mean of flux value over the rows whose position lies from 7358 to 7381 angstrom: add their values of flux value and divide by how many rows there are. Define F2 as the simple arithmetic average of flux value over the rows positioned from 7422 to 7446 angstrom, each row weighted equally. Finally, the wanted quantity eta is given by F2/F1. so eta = 0.98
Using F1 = 88.0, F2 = 86.0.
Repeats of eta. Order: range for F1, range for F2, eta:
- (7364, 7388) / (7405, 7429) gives 0.98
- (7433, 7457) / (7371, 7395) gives 1.02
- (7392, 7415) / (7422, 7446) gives 0.98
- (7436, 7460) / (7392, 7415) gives 1.02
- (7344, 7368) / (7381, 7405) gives 1.01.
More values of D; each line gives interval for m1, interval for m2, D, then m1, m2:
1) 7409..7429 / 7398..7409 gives 2.05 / 85.3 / 87.9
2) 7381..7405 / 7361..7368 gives 2.07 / 88.5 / 87.9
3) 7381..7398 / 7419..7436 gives 2.08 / 88.7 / 86.3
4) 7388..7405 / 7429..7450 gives 2.08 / 88.8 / 86.5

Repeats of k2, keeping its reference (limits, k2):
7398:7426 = 1.88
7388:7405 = 1.76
